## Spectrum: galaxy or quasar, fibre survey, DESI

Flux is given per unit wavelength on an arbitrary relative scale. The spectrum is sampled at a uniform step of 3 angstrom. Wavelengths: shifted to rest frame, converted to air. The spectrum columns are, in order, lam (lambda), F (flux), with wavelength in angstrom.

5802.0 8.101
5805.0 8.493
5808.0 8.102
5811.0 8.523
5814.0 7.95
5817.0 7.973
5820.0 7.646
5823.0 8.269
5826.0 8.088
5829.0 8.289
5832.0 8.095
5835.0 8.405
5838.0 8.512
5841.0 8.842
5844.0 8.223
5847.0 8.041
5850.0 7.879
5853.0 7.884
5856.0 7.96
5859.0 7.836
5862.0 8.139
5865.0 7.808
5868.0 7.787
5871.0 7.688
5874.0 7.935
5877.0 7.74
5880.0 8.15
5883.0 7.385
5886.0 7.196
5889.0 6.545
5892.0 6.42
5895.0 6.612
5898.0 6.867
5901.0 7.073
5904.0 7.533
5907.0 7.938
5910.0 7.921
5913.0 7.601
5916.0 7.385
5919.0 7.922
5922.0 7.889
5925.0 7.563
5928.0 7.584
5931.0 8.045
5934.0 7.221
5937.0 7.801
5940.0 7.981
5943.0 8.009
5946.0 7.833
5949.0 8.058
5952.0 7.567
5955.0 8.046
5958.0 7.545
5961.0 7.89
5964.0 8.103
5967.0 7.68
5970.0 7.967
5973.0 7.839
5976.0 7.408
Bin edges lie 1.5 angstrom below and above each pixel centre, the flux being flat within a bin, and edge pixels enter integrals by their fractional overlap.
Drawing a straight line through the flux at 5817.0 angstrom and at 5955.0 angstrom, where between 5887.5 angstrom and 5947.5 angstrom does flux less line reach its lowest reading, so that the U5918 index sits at 5892.0 angstrom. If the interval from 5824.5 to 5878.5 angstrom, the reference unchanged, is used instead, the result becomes 5871.0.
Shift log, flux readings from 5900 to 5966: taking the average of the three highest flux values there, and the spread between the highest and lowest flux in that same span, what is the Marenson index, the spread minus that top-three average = -7.0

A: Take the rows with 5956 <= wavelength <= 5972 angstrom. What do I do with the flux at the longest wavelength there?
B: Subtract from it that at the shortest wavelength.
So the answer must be 0.4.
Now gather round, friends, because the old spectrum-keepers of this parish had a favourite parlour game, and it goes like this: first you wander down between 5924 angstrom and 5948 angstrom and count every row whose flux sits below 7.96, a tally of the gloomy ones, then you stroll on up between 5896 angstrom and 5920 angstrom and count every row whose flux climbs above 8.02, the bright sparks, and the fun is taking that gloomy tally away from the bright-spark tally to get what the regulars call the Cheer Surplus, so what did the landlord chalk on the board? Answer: -5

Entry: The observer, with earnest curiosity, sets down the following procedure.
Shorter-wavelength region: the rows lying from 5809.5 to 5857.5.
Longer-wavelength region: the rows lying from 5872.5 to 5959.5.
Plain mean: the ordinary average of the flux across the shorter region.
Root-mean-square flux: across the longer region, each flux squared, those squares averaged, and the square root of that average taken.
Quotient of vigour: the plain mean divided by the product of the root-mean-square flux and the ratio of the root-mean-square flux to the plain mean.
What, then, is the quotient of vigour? 1.16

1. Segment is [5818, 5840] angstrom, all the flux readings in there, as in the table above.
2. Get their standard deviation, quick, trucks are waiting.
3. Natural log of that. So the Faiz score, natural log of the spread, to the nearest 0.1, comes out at -1.3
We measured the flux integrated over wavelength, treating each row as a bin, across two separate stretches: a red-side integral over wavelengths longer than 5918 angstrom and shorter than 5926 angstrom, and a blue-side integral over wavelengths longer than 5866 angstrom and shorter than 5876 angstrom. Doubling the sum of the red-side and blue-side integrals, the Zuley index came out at 281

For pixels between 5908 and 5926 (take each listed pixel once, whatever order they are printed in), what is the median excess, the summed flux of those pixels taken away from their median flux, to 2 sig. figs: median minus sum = -39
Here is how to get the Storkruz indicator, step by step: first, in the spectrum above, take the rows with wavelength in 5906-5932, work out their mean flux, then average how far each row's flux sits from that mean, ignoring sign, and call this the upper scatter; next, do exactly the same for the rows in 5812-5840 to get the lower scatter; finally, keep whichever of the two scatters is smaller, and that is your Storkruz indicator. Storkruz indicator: 0.20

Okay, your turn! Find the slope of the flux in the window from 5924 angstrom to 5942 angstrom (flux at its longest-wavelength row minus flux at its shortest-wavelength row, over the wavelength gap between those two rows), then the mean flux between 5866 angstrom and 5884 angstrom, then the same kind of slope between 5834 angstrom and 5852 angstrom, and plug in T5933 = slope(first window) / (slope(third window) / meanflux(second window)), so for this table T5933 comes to -6.2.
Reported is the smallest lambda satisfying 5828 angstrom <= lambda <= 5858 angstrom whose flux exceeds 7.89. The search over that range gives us 5829.0 angstrom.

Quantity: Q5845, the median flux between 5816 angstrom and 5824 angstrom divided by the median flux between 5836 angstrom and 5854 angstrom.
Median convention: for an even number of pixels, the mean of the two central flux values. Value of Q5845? 0.98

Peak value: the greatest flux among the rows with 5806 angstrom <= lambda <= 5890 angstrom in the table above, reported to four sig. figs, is 8.842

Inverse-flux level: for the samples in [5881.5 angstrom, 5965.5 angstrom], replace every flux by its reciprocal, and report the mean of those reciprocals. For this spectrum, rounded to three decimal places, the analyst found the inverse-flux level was 0.133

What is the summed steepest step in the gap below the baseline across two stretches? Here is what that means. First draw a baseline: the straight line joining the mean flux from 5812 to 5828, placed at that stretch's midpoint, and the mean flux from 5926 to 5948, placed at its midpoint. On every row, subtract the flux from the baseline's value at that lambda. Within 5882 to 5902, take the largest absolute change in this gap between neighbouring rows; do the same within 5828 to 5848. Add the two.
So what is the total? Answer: 1.26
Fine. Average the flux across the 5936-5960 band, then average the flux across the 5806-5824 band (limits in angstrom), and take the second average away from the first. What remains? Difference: -0.2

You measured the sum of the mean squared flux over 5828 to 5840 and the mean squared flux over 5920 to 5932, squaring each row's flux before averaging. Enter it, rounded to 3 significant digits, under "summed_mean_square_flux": 130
